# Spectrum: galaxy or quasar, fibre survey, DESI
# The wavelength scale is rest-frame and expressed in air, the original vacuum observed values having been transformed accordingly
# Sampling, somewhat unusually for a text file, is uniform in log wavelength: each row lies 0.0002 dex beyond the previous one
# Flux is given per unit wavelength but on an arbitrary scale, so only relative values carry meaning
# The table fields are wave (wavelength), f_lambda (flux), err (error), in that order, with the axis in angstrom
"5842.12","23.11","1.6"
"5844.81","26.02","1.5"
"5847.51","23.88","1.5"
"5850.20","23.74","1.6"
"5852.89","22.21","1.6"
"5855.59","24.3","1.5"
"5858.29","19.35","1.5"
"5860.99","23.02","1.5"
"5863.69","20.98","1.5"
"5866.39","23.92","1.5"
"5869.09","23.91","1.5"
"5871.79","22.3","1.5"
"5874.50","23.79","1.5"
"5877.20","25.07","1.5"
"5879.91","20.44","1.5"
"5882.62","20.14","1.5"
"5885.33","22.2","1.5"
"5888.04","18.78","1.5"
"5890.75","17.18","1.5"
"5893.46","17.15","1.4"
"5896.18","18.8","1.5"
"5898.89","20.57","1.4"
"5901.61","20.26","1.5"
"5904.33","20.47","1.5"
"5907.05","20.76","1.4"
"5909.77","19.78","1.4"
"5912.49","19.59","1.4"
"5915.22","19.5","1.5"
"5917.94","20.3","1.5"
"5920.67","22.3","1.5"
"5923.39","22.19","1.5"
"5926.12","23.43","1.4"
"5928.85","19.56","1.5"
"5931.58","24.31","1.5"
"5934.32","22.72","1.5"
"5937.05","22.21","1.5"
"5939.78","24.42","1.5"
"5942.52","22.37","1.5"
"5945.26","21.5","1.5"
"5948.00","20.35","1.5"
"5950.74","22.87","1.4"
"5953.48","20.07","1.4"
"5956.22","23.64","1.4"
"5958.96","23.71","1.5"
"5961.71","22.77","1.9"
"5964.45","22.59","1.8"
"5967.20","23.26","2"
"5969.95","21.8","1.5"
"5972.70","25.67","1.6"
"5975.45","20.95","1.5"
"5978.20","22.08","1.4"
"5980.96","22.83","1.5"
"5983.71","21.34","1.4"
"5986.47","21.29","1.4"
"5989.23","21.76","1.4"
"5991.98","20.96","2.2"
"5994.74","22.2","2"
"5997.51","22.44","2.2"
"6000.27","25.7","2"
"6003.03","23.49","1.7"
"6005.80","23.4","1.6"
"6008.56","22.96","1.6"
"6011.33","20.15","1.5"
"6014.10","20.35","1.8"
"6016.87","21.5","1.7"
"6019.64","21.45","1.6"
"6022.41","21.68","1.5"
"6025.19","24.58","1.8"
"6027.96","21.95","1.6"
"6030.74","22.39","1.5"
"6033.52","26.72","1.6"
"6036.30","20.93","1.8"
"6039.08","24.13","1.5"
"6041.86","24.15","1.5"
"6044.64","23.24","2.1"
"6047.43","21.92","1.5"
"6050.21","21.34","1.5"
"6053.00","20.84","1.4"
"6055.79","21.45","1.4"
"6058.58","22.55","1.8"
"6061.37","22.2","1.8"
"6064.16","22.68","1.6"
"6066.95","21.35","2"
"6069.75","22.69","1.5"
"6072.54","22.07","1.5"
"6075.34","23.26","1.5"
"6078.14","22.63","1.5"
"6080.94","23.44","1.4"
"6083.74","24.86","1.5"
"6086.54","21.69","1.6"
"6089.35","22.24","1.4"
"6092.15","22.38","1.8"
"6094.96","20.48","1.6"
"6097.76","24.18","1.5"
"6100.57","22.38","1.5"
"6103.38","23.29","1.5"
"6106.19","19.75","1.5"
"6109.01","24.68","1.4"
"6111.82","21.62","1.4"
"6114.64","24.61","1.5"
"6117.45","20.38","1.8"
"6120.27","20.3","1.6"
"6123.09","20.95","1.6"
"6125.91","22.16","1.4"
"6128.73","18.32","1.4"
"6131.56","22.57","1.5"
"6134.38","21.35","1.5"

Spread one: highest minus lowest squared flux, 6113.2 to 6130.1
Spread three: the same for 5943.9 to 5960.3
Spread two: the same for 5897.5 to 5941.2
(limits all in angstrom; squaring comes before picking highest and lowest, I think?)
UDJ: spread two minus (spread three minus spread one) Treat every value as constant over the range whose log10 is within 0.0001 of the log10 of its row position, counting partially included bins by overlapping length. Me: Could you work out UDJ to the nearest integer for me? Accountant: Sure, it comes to 327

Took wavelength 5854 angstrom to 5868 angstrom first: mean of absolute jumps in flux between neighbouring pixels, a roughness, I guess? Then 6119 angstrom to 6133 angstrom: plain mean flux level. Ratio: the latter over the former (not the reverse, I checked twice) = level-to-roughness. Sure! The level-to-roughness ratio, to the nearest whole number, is 6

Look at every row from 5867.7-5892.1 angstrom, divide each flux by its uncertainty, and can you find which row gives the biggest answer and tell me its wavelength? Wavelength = 5877.20 angstrom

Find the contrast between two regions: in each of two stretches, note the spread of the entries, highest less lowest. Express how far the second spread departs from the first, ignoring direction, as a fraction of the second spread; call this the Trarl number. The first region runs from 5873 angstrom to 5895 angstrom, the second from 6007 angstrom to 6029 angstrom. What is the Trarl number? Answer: 0.79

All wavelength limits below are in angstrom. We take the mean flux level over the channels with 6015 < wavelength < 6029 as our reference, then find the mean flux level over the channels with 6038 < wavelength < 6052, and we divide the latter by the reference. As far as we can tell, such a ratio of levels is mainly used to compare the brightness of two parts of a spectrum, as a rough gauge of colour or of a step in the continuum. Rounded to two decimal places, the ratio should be 1.03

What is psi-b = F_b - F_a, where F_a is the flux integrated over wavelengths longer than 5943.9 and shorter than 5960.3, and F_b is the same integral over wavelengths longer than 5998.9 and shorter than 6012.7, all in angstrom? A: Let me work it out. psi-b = -42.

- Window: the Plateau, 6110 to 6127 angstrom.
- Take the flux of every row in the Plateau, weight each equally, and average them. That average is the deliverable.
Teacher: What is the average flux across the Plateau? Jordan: 21.7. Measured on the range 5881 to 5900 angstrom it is 19.3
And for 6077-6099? 22.7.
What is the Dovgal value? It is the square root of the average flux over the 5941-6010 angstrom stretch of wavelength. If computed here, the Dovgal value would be 4.74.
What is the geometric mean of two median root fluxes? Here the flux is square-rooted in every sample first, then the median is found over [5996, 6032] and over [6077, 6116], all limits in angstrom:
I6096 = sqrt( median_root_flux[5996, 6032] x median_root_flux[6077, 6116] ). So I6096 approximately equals 4.74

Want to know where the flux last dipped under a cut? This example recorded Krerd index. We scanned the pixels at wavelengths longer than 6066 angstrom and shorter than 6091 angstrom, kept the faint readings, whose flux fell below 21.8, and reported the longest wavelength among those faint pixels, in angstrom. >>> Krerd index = 6086.54 angstrom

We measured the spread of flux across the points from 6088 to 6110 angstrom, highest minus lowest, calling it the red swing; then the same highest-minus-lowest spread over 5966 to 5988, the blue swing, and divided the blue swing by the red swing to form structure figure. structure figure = 1.0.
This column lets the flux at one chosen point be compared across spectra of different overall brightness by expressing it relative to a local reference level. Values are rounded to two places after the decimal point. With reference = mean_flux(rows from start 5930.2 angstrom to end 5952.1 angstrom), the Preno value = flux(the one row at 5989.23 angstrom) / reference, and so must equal 0.96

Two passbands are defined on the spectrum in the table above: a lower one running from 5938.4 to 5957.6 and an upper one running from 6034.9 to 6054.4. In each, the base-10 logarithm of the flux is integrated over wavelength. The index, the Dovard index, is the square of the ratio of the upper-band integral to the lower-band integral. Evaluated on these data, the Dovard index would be 1.04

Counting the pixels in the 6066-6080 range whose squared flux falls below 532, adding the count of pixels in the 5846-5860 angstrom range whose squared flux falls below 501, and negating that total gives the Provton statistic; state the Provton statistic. -6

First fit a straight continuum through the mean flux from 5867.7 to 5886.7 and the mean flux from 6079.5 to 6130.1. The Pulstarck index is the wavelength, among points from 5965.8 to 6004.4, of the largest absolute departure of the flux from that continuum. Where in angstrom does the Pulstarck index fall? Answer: 6000.27 angstrom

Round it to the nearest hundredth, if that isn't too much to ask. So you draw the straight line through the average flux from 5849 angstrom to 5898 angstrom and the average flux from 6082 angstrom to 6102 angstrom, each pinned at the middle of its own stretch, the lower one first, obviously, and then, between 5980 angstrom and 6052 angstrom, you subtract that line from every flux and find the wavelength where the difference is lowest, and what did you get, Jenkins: 6011.33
